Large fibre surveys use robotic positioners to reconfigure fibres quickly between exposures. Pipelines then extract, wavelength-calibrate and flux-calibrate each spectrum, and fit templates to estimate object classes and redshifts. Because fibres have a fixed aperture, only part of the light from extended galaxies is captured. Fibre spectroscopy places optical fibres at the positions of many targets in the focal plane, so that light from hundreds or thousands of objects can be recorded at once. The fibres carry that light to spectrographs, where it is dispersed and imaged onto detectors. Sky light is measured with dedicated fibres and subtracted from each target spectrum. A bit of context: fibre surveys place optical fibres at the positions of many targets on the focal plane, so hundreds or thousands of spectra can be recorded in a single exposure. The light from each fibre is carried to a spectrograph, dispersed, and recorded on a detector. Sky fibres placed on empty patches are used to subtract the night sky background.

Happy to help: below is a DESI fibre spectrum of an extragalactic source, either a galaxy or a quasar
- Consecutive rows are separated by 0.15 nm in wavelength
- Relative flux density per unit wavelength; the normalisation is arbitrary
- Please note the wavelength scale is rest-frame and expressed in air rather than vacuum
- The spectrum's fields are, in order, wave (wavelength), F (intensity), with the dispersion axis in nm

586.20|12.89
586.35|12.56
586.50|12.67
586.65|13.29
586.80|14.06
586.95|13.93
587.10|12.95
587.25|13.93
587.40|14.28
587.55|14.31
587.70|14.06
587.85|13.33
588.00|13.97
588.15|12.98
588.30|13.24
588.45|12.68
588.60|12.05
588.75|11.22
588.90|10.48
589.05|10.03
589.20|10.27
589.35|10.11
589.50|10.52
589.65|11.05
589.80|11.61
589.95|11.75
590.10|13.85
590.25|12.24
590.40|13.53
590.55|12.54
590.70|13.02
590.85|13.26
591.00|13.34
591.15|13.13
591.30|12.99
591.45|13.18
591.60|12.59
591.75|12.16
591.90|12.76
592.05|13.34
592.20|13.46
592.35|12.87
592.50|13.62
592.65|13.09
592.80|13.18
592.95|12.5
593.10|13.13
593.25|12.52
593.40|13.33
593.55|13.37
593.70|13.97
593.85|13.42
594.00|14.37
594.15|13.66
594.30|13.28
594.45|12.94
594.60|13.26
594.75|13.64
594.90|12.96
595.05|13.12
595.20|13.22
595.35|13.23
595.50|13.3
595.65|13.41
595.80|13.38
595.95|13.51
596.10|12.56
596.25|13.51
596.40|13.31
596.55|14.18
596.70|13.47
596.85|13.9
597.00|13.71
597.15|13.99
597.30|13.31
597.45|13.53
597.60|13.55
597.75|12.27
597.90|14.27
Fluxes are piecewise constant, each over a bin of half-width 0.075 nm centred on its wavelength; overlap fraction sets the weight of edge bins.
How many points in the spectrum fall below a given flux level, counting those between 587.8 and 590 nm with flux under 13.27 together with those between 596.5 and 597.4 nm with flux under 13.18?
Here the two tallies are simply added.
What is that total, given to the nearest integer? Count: 13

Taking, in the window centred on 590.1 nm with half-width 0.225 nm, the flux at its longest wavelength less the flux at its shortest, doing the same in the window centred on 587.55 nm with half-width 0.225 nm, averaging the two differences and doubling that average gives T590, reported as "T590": 0.27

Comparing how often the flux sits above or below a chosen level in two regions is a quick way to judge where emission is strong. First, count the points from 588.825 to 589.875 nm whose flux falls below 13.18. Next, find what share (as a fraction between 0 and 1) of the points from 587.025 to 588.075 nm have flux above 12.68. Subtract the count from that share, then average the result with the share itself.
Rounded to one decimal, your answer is -2.5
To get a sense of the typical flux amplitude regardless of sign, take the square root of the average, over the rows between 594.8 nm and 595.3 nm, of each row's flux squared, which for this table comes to 13.1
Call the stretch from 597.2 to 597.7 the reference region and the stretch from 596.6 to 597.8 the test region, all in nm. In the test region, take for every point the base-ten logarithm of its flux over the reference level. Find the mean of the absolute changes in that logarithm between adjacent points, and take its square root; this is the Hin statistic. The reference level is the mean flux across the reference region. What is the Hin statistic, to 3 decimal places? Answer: 0.120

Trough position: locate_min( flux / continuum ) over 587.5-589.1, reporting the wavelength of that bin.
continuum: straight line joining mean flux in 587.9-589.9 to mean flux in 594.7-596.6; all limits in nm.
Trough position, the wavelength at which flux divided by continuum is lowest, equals 589.05 nm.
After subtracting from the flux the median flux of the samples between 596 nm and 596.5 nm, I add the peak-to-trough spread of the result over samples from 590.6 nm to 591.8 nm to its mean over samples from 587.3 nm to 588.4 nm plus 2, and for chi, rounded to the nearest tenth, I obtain 3.6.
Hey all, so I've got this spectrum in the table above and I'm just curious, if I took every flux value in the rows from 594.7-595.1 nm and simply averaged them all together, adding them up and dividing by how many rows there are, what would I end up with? 13.2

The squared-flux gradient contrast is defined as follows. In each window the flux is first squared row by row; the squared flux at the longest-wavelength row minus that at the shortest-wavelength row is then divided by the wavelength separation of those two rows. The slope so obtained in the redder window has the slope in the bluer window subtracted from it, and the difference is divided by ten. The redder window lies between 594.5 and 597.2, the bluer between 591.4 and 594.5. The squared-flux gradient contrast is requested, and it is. 1.0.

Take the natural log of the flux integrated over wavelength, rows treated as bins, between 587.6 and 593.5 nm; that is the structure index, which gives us 4.3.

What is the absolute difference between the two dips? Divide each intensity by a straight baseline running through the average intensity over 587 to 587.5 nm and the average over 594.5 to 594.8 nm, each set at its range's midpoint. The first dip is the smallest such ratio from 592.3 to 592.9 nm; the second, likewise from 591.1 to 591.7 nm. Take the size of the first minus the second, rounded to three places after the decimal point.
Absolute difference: 0.023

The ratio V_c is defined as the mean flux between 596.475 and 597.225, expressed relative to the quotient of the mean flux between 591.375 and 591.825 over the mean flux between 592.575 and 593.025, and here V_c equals 14.2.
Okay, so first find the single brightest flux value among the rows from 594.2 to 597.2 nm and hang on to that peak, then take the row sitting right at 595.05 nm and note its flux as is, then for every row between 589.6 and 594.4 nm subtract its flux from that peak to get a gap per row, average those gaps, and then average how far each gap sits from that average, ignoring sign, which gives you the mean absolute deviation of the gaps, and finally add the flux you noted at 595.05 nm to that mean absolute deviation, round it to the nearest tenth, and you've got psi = 13.6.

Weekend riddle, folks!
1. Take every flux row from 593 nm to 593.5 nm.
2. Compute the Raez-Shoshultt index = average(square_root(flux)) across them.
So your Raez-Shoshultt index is 3.60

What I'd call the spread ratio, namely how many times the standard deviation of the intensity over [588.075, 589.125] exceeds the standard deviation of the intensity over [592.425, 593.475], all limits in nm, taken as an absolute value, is 3.07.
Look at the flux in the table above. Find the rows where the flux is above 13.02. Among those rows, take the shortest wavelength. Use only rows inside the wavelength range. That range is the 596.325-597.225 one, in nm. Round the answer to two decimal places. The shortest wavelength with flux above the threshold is 596.40 nm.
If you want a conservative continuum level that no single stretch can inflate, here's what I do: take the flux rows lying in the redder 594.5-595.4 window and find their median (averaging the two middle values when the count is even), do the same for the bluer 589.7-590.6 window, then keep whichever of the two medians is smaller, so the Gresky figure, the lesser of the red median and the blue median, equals 12.4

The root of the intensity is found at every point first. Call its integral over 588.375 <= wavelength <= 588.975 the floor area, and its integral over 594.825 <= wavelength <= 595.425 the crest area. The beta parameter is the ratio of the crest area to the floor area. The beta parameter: 1.064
